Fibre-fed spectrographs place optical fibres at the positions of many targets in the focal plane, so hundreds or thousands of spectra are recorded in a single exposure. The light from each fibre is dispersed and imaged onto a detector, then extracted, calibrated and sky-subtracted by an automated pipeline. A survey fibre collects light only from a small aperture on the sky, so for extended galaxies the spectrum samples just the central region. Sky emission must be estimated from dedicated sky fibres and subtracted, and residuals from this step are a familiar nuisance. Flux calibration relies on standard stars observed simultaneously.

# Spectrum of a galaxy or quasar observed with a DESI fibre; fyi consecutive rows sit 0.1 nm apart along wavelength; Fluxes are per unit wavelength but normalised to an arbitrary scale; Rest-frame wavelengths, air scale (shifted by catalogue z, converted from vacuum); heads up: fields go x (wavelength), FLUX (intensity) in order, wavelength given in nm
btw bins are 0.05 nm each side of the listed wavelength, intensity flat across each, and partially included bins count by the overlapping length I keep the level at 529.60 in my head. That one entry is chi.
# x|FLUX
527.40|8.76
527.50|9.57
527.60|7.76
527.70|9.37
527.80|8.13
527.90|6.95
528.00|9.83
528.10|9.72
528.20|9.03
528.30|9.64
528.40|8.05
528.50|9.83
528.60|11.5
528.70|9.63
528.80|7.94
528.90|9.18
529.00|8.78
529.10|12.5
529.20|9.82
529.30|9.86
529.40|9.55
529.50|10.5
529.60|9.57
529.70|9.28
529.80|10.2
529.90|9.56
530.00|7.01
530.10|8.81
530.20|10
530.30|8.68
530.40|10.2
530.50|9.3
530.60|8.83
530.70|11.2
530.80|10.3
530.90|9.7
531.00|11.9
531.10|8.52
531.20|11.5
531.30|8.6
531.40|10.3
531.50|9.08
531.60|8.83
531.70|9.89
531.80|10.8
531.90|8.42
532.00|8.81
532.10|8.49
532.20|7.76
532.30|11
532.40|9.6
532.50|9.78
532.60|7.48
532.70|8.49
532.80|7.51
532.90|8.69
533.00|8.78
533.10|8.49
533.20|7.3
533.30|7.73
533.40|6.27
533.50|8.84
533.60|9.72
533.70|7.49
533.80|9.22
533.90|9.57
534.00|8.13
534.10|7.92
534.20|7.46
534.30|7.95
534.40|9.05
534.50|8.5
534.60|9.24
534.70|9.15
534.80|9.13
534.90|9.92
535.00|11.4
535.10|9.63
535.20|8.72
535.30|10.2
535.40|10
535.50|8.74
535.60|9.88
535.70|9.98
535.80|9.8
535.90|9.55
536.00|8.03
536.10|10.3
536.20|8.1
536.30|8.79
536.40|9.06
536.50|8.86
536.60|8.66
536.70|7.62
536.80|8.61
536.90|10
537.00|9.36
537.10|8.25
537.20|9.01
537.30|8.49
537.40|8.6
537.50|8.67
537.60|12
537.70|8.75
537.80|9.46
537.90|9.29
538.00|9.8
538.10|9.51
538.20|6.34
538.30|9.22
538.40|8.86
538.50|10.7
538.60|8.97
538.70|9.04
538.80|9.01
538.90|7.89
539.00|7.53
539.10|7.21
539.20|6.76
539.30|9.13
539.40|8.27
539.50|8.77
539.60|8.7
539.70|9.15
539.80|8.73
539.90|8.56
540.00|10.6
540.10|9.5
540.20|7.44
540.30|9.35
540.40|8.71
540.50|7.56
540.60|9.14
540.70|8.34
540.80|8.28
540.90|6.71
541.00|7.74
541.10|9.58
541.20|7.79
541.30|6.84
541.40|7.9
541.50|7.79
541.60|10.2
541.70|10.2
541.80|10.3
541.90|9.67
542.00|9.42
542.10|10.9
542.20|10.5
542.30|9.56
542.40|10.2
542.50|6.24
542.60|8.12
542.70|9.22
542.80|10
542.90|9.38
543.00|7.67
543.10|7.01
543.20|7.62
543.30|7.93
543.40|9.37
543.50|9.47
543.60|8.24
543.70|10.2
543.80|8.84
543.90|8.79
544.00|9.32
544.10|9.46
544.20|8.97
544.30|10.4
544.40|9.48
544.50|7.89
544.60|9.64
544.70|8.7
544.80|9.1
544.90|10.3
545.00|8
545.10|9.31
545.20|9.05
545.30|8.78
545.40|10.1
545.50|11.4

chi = 9.57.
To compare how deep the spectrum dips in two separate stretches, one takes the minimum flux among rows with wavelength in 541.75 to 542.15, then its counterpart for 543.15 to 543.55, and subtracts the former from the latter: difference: -1.8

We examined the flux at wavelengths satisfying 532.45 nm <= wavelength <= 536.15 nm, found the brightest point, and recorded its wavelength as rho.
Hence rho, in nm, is 535.00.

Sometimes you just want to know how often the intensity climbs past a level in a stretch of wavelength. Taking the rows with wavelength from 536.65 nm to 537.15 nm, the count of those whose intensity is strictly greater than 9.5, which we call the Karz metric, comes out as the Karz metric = 1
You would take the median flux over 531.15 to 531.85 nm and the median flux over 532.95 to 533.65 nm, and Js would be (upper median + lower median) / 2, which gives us 9.19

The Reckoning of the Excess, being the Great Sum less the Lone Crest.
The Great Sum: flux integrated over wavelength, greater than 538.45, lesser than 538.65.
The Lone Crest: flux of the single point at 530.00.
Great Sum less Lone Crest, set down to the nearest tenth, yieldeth -5.0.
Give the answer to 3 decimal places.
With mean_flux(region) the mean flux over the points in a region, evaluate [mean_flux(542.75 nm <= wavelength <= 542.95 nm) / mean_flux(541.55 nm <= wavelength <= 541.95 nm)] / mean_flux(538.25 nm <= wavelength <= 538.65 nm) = 0.102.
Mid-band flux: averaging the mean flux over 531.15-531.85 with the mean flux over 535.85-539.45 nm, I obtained 9.3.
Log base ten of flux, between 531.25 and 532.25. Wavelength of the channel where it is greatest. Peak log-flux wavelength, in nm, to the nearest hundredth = 531.80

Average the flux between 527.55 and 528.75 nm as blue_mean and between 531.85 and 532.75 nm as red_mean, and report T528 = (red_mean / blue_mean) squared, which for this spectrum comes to 0.95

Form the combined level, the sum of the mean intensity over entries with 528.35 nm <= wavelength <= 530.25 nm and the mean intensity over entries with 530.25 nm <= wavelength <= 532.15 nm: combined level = 19.2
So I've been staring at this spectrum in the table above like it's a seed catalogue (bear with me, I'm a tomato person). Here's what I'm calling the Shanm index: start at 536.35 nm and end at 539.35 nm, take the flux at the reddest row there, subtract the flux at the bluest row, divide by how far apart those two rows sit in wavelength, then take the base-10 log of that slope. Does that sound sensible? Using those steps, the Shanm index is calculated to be -1.62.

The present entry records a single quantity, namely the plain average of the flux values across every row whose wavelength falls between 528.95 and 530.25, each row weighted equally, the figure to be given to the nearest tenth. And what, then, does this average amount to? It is 9.6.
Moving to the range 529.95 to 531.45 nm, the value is 9.7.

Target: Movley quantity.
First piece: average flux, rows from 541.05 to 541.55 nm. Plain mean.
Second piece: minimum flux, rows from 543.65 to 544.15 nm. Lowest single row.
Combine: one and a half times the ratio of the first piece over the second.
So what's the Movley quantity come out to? 1.36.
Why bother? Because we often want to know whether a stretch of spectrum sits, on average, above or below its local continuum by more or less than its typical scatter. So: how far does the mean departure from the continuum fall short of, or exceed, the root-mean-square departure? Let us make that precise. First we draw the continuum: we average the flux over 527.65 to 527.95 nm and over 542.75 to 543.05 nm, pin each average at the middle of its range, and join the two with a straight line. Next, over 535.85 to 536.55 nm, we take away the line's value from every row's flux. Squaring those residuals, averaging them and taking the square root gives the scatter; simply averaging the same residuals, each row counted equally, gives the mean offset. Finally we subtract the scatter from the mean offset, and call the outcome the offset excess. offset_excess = -0.48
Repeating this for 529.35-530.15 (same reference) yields -0.40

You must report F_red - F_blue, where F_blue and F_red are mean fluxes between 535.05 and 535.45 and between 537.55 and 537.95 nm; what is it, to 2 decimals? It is 0.24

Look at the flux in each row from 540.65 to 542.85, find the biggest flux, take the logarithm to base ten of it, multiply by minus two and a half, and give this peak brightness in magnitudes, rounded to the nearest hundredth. -2.59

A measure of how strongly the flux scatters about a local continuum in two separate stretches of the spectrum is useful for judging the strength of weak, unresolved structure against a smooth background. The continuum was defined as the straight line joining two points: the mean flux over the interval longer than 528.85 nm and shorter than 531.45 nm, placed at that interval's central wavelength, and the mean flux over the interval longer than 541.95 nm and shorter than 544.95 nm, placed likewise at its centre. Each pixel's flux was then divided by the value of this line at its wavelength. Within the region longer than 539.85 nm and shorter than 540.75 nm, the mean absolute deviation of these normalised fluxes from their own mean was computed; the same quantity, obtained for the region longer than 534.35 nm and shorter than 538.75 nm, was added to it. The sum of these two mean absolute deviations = 0.154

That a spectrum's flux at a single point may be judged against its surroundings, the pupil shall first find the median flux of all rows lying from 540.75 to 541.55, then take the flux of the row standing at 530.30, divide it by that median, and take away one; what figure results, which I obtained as 0.11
